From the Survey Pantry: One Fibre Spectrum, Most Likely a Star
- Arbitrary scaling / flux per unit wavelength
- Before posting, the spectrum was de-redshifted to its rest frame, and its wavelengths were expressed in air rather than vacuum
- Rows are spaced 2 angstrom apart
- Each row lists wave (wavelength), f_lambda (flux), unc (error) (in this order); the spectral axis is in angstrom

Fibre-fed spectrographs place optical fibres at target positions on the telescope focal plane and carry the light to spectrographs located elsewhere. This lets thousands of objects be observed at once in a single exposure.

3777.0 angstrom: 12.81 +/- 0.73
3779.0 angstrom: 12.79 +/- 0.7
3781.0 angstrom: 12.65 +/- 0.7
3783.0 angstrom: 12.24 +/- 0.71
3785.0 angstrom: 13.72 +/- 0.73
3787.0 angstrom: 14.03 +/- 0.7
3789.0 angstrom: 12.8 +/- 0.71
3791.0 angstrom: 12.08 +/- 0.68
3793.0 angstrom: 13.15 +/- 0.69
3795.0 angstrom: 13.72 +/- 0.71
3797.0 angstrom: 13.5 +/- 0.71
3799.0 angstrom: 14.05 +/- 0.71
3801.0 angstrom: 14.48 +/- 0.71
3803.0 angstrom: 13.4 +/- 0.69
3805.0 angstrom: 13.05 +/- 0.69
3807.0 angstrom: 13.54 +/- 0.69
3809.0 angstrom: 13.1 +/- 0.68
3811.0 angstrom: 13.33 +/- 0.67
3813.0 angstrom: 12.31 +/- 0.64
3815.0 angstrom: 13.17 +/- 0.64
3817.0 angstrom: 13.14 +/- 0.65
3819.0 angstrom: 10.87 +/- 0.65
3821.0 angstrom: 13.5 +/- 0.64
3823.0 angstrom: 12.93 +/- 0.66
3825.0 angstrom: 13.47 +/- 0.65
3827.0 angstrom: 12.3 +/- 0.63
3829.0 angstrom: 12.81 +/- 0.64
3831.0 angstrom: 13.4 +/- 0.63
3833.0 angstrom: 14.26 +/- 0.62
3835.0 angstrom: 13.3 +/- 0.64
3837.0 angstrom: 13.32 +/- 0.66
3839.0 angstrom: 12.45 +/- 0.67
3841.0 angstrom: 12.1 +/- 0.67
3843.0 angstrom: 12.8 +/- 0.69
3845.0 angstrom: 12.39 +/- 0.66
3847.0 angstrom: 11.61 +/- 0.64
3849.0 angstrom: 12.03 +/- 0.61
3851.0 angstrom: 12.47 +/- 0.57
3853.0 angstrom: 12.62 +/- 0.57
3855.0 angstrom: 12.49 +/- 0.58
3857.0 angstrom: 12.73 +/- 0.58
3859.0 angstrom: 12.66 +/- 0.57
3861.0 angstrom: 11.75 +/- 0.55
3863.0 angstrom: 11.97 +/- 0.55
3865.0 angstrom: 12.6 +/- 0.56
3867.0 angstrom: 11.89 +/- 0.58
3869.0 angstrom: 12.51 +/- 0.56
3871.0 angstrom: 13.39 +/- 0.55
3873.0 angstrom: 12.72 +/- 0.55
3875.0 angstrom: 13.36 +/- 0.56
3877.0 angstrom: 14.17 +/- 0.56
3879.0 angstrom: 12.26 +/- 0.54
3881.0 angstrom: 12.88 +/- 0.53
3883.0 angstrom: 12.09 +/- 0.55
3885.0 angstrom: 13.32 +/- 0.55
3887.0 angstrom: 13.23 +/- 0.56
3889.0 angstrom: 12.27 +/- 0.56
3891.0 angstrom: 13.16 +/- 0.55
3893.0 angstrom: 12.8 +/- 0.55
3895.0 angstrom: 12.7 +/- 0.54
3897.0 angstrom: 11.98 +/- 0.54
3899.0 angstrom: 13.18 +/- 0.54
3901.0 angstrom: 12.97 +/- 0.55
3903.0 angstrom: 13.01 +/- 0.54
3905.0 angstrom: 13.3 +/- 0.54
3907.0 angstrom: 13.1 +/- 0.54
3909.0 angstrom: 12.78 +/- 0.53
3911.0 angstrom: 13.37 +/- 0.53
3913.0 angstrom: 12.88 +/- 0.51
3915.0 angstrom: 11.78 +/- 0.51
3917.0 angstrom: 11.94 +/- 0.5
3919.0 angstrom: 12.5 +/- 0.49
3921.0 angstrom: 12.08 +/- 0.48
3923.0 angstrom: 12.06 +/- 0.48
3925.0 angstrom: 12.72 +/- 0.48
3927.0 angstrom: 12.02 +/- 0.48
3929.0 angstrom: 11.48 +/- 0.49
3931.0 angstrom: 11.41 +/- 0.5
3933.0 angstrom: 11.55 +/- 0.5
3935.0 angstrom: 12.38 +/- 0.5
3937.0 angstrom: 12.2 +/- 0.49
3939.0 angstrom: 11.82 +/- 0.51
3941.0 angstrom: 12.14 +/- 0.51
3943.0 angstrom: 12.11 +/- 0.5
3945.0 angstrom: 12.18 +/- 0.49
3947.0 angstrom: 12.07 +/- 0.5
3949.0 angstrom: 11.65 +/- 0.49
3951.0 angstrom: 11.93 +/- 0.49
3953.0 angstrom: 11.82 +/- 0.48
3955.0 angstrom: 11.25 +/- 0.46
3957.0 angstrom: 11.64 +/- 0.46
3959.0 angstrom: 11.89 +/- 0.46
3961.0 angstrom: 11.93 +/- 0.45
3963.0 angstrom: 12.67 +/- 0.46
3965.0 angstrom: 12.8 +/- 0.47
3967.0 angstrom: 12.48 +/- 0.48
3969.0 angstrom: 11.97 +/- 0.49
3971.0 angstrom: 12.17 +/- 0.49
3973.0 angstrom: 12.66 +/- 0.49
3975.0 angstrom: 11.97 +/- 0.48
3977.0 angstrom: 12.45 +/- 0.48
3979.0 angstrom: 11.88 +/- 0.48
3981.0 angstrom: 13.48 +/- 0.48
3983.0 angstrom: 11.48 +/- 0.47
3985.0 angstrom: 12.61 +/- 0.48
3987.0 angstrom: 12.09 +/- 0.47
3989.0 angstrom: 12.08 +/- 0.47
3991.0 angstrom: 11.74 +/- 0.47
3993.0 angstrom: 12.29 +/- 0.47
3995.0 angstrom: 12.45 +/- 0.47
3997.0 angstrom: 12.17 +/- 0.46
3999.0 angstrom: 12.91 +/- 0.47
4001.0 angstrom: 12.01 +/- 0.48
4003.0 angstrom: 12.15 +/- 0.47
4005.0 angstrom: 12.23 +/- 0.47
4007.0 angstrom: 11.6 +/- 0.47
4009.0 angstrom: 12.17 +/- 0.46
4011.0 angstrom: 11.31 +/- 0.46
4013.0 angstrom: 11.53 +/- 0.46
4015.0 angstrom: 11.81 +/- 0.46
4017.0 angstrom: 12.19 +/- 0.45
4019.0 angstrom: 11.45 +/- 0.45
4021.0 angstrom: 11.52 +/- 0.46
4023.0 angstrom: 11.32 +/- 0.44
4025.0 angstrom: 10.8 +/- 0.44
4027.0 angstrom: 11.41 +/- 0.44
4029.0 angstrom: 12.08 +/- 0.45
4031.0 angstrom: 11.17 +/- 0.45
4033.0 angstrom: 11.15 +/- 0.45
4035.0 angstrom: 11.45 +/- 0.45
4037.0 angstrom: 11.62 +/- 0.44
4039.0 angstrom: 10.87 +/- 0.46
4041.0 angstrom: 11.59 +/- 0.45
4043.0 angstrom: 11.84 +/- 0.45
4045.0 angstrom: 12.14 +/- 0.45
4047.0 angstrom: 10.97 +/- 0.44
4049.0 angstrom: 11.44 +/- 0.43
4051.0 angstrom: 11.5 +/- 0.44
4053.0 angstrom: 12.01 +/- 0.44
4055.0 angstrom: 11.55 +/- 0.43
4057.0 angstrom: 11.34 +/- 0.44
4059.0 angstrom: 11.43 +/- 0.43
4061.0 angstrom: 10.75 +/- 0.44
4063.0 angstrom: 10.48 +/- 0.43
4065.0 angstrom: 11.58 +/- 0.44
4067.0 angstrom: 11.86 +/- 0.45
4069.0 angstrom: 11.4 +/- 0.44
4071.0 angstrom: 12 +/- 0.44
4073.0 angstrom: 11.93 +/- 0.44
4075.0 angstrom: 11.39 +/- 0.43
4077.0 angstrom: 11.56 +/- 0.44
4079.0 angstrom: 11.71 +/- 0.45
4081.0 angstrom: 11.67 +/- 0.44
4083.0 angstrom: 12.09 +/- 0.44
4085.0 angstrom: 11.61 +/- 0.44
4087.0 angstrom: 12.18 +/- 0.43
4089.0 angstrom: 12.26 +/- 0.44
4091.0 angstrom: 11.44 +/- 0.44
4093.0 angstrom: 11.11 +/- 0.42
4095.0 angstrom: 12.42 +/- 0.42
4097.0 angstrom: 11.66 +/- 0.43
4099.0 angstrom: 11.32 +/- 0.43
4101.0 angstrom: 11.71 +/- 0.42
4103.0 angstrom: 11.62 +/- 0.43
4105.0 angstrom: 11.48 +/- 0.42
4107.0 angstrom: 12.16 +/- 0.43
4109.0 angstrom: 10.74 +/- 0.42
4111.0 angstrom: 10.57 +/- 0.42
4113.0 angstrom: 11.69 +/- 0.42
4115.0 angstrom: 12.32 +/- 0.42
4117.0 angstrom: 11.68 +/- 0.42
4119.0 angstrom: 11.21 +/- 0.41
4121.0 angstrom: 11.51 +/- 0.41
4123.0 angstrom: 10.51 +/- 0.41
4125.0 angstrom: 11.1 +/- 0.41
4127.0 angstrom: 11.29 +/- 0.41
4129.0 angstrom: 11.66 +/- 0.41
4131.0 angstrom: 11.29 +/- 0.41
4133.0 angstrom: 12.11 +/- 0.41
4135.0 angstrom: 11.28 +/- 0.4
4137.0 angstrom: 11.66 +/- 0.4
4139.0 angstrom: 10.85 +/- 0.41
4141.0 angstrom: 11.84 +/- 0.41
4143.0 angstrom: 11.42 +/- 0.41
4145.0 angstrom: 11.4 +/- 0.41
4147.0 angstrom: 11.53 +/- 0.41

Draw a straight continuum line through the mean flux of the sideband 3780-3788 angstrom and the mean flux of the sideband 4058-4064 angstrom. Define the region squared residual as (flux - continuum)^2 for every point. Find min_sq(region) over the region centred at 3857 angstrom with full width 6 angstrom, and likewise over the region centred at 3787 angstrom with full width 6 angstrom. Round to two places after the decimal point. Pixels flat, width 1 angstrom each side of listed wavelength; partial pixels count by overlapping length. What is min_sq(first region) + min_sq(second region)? 0.11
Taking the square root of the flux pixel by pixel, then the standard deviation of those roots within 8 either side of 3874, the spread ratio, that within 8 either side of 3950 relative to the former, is 0.5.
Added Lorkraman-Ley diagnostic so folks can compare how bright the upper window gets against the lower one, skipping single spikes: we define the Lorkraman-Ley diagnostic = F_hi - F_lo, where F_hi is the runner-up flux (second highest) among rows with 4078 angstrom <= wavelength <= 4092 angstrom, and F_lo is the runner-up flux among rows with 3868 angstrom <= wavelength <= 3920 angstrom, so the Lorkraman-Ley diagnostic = -1.21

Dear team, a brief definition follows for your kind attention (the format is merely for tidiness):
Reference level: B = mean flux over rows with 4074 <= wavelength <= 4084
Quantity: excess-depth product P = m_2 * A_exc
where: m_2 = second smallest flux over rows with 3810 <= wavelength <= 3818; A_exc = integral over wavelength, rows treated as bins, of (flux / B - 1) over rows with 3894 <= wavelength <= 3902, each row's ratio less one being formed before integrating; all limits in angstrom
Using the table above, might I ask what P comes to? 9.2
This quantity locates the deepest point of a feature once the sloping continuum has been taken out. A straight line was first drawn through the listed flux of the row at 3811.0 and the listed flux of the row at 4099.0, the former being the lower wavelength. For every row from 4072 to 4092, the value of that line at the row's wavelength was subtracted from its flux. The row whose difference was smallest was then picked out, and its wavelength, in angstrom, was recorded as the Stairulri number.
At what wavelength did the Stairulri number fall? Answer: 4075.0 angstrom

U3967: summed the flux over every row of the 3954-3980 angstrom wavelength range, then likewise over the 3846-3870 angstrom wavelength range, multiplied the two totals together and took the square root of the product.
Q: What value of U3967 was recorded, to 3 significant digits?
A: 152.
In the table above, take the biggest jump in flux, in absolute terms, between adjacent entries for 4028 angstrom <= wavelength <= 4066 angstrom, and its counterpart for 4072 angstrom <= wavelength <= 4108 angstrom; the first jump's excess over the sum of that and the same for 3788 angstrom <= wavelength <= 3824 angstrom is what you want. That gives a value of -2.8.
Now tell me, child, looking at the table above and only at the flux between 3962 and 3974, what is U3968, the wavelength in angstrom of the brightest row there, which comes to 3965.0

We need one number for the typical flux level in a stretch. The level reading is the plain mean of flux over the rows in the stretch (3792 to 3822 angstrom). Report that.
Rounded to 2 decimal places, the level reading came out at 13.22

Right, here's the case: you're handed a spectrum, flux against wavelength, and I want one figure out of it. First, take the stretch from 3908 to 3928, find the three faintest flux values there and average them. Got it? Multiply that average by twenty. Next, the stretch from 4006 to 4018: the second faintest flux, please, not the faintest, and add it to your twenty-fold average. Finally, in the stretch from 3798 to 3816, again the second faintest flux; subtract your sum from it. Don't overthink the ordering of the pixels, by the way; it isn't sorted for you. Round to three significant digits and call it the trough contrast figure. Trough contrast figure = -237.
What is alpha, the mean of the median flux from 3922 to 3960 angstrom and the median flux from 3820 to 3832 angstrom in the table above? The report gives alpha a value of 12.5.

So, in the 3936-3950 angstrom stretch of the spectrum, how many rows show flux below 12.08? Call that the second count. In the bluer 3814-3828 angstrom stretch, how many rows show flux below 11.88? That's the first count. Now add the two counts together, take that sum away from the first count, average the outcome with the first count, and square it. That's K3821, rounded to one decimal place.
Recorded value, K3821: 1.0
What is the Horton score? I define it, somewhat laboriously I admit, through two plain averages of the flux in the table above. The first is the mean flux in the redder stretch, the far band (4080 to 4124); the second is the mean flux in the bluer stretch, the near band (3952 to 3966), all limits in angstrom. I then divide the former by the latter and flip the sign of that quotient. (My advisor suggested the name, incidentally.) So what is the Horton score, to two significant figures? -0.97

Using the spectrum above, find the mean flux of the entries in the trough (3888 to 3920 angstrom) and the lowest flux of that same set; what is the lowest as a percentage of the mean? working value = 92.5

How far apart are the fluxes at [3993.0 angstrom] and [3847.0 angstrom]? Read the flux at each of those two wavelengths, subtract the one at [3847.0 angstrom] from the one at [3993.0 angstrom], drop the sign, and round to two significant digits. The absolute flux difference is 0.68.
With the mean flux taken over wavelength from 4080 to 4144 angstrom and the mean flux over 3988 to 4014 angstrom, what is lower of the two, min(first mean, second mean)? 11.5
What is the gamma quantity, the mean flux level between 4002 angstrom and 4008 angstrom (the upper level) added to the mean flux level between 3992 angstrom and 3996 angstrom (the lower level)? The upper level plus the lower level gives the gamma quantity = 24.4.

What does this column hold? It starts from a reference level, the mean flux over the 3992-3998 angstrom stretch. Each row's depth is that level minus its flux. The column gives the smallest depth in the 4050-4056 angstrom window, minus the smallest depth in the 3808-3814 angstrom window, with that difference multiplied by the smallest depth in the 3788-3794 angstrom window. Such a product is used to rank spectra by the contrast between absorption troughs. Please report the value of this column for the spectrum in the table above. -1.1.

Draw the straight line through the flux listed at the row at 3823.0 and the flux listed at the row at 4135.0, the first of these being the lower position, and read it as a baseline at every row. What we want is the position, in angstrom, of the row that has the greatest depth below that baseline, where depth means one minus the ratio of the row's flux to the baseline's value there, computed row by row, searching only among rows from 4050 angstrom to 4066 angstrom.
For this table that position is 4063.0 angstrom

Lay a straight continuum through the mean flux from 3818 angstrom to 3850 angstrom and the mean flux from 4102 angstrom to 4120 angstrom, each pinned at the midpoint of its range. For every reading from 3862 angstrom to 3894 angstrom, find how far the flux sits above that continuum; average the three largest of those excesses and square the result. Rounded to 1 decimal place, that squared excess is 1.2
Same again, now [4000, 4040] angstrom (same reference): 0.1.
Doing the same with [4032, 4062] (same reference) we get 0.0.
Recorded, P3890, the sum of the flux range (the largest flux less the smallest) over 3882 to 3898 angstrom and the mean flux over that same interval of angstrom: 14.0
